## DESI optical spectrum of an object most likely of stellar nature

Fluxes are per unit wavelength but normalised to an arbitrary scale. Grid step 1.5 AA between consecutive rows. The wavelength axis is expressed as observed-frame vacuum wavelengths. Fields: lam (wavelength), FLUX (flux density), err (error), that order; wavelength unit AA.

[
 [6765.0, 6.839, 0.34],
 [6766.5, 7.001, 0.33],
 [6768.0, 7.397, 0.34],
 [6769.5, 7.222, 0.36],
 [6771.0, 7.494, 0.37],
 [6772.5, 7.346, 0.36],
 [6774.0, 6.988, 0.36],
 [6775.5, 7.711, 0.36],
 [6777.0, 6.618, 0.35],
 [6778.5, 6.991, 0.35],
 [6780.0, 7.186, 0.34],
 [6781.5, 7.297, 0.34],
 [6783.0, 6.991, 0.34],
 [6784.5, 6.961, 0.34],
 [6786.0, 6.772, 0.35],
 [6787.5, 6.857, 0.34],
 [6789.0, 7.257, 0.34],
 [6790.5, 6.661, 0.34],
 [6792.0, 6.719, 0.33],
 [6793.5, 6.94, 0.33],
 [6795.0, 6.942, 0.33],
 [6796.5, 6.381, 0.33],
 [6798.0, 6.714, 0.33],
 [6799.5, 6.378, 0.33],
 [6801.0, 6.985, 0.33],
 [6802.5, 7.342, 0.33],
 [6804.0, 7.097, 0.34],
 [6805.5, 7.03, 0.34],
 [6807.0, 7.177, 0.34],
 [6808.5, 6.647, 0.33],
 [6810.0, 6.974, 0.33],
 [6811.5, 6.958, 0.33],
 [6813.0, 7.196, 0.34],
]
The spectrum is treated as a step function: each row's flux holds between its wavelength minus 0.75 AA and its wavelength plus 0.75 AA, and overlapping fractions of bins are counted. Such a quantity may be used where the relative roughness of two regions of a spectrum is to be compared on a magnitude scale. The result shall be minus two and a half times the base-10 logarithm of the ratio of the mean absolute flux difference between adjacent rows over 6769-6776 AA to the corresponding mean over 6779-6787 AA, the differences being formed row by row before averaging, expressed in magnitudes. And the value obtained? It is -0.9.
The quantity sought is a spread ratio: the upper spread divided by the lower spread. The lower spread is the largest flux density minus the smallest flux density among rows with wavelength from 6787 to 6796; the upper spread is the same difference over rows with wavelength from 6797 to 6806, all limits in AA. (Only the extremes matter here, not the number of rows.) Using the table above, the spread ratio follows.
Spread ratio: 1.6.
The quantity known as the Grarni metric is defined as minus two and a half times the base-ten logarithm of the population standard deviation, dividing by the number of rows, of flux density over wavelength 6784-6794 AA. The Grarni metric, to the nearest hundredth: 1.83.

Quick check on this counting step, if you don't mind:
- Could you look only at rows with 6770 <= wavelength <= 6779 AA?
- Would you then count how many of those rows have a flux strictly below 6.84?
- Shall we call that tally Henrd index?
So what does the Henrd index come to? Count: 1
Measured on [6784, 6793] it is 3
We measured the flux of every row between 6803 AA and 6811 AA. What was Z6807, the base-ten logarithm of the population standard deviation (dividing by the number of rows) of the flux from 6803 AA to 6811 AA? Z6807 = -0.74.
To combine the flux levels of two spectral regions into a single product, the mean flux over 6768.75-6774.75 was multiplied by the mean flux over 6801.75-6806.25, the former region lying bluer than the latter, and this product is 52.0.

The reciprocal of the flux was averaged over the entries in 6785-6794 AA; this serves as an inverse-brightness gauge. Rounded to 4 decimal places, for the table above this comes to 0.1457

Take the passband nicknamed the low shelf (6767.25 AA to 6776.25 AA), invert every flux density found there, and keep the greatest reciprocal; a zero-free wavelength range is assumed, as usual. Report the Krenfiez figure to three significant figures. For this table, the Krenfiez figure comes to 0.143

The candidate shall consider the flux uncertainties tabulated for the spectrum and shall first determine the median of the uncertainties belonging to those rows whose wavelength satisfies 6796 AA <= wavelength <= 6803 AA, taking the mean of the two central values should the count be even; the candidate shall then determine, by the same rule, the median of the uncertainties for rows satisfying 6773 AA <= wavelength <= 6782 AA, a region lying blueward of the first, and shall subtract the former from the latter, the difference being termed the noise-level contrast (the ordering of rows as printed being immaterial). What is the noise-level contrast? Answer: 0.020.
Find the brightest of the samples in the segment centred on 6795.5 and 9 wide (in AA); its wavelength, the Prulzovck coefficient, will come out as 6795.0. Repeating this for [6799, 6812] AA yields 6802.5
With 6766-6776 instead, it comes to 6775.5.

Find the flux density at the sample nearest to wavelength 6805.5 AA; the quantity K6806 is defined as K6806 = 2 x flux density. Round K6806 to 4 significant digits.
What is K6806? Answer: 14.06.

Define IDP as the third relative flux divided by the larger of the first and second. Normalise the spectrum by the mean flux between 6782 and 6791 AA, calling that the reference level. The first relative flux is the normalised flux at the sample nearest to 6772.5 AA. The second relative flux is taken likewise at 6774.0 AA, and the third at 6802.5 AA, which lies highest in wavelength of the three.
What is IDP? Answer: 0.999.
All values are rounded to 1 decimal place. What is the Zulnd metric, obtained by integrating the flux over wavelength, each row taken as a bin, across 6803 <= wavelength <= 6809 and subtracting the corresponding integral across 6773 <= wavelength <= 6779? -0.5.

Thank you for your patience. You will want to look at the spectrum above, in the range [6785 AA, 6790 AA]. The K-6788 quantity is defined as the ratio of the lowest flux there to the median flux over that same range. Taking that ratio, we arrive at 0.988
